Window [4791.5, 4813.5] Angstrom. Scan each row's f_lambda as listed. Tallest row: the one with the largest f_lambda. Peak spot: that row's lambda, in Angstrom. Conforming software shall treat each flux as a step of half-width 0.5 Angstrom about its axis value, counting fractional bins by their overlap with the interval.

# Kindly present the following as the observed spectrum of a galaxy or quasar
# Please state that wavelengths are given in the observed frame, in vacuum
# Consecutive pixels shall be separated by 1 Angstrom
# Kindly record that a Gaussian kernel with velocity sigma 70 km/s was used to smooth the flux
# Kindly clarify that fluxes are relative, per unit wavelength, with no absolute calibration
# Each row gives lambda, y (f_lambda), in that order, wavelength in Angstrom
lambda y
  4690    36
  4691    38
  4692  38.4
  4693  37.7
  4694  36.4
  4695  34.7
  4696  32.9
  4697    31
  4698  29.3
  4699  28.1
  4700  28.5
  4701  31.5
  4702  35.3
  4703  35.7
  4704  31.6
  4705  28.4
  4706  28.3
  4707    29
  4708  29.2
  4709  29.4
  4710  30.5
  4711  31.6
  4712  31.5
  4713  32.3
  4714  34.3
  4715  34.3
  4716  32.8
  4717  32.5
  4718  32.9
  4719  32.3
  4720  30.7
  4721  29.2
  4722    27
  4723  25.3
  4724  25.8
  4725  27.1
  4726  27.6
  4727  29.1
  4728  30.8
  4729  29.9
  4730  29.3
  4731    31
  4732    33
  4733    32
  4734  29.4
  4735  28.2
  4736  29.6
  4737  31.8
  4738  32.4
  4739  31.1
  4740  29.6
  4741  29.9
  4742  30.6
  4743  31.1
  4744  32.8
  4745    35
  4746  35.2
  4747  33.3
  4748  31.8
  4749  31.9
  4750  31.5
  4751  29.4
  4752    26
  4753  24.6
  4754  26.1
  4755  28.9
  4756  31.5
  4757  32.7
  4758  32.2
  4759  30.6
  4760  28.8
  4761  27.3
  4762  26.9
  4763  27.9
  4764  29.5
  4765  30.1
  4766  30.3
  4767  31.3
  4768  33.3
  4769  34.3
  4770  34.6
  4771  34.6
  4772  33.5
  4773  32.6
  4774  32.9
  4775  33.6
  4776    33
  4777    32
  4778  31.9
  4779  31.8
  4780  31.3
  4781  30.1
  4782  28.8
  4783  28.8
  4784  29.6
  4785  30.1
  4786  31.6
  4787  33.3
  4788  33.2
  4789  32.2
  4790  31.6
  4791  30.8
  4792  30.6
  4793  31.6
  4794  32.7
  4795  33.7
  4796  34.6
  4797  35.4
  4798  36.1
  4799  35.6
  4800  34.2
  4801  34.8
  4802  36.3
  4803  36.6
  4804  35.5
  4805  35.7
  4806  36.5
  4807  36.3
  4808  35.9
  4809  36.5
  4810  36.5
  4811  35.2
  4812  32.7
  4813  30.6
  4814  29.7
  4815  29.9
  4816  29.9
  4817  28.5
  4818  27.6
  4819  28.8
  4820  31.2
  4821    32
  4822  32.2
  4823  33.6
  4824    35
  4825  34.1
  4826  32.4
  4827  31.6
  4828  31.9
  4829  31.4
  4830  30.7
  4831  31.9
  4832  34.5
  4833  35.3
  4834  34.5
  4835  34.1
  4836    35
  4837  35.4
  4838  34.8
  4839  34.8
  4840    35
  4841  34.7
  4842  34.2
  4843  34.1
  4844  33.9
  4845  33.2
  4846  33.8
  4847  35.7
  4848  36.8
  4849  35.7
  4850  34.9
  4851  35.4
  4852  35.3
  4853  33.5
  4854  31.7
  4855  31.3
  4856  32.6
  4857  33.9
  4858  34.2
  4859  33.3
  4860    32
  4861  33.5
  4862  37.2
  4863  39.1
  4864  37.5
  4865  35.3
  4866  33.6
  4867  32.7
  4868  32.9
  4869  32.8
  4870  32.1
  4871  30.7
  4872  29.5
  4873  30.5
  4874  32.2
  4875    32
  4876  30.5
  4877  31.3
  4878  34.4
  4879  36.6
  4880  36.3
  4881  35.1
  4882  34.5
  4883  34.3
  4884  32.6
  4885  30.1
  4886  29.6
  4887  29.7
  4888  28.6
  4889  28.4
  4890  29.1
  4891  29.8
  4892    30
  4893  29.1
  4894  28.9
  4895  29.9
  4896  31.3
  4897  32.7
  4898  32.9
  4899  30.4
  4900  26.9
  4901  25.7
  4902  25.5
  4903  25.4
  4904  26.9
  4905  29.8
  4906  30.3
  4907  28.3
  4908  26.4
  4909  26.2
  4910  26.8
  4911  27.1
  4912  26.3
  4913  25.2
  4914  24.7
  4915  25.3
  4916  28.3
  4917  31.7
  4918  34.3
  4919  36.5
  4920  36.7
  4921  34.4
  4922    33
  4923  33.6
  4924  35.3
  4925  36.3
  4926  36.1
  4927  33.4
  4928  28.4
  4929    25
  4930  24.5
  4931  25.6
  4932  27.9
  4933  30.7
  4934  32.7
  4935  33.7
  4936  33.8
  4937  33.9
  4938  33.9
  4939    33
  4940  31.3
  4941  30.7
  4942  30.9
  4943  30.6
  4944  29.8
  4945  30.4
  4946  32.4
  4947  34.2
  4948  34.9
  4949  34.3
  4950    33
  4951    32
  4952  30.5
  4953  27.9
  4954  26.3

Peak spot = 4803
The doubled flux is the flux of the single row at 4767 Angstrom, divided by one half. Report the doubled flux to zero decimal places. 63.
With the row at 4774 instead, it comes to 66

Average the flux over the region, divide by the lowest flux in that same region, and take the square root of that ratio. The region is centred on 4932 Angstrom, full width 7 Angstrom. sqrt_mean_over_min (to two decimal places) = 1.08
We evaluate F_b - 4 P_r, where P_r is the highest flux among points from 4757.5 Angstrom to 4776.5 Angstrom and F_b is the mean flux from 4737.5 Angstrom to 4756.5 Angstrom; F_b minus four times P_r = -108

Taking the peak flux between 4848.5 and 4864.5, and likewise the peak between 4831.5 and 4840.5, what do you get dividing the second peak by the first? 0.91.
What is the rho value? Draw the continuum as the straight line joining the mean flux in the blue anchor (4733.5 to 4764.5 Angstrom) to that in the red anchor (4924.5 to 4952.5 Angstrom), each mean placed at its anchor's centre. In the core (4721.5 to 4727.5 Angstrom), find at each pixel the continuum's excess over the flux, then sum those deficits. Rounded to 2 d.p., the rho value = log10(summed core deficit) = 1.27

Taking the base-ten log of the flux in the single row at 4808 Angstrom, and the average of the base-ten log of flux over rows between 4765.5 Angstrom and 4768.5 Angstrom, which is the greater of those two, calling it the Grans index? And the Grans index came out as 1.56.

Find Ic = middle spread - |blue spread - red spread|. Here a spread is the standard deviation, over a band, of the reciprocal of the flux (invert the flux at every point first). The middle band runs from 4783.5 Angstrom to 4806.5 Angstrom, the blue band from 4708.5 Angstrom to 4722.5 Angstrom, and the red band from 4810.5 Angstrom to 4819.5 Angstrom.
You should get 0.0018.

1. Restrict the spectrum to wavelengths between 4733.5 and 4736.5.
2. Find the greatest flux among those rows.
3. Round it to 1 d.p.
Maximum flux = 29.6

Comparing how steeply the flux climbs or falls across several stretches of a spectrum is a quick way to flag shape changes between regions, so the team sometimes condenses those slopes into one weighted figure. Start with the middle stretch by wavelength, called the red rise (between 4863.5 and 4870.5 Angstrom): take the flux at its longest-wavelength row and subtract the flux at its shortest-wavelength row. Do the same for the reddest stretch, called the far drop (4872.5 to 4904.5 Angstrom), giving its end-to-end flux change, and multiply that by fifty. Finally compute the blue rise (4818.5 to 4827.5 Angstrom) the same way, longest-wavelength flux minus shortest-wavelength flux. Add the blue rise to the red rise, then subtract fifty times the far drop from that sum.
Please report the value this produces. 177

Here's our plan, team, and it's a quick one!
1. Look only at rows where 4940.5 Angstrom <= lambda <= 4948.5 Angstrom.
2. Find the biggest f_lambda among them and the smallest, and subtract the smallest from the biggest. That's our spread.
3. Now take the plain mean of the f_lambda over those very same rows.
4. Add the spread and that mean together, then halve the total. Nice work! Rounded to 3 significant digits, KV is 18.4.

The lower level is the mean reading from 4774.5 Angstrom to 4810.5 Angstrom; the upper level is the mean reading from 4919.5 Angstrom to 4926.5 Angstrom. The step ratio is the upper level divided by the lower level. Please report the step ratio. 1.05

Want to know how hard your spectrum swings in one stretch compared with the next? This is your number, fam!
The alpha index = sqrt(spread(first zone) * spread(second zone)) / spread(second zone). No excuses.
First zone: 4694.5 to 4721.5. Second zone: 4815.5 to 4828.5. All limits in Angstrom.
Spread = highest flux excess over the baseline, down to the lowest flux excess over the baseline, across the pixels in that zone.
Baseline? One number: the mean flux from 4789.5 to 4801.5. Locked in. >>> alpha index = 1.0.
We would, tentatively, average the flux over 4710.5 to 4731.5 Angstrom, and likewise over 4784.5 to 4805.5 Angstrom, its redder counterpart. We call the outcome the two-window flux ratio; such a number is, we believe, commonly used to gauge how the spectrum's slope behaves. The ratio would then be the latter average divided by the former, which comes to 1.11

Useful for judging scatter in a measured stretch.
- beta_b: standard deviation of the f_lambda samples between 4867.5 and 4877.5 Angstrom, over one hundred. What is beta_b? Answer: 0.011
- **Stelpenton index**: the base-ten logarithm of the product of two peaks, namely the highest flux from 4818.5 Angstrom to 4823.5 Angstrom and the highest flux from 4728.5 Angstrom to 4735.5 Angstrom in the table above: 3.04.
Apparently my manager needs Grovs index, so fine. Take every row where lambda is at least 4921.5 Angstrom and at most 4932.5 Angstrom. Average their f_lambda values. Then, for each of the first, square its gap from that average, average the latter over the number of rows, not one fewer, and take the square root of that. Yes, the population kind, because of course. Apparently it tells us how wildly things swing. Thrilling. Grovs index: 4.4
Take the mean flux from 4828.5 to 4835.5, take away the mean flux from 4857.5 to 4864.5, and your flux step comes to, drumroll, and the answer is -2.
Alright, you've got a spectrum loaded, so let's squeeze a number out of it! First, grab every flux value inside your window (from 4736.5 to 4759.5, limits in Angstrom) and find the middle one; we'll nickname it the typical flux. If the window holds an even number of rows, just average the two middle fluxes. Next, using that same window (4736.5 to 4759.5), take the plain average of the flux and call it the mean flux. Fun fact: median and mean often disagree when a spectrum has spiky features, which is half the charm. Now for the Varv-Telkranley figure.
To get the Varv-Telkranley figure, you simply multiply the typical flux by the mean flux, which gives 972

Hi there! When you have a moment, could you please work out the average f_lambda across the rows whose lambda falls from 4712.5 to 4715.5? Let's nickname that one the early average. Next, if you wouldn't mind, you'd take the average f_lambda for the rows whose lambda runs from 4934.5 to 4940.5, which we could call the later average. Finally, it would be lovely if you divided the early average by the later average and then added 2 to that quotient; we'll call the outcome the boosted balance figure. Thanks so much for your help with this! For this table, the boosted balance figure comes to 3.01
